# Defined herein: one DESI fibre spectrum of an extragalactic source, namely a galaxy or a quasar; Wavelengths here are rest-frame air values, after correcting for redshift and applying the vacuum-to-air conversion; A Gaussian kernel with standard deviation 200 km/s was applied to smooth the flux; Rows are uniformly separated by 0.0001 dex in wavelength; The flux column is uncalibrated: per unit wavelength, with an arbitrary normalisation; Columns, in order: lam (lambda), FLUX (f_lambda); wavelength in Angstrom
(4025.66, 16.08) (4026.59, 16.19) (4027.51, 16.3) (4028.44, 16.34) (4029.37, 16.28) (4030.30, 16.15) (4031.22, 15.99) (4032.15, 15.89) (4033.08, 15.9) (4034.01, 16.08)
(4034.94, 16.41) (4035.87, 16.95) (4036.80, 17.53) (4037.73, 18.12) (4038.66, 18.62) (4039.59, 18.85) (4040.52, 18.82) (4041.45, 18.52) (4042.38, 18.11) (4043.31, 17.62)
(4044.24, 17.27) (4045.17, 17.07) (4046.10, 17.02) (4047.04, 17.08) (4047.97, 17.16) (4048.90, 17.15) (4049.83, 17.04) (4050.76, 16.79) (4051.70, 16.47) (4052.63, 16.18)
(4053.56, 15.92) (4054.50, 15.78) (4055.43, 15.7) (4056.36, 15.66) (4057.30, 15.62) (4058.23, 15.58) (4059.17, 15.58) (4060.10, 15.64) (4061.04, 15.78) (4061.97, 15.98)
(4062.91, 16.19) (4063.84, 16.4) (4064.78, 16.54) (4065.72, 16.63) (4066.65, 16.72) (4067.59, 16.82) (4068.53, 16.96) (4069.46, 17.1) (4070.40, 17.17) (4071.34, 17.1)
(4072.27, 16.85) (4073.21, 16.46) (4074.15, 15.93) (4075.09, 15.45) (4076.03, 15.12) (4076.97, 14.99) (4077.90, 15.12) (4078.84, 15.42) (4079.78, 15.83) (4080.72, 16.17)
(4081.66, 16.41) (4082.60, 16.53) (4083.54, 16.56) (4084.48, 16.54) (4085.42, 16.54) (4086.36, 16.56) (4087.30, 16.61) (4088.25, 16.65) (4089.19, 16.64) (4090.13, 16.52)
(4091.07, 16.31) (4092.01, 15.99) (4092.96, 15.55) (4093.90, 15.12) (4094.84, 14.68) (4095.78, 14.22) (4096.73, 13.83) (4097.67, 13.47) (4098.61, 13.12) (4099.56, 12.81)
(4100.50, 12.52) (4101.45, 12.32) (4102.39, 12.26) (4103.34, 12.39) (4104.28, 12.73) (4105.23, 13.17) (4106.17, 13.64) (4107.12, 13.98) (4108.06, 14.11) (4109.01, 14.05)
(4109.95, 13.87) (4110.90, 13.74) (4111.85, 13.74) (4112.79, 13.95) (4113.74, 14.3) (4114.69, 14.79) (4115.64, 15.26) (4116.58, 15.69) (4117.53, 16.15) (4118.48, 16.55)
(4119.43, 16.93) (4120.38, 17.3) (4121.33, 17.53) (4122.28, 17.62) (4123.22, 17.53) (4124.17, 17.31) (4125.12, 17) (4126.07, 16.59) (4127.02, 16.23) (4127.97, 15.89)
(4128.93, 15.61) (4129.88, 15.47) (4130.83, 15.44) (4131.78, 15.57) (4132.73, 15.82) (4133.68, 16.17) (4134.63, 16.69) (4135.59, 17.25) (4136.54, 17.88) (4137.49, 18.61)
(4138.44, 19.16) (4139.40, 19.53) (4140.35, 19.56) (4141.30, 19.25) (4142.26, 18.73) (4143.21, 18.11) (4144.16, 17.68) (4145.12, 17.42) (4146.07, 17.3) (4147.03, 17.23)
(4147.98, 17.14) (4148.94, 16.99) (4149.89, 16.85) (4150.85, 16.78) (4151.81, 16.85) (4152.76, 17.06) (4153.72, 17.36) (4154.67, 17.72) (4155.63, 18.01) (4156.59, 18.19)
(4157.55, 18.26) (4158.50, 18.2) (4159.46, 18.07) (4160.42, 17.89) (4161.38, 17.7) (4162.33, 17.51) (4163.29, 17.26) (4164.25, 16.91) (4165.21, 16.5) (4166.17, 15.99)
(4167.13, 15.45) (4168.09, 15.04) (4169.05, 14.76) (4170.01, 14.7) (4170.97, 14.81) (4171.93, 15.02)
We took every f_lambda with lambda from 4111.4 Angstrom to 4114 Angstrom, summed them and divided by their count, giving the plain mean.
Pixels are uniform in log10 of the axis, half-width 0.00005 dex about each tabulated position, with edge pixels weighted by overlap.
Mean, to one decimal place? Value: 14.0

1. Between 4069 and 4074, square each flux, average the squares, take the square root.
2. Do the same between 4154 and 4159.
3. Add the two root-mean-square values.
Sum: 35.0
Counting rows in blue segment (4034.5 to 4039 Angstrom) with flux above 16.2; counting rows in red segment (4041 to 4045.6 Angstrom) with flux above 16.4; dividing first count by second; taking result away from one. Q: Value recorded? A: 0.0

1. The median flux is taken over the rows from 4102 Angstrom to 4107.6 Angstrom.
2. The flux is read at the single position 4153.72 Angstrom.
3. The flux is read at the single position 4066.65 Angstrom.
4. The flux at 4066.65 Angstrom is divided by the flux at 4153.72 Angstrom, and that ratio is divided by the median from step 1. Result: 0.074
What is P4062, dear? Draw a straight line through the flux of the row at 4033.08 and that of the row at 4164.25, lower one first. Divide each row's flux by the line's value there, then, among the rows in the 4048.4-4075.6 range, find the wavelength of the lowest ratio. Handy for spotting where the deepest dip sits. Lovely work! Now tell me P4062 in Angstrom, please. 4075.09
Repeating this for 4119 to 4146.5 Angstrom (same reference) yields 4130.83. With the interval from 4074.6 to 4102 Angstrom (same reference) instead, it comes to 4101.45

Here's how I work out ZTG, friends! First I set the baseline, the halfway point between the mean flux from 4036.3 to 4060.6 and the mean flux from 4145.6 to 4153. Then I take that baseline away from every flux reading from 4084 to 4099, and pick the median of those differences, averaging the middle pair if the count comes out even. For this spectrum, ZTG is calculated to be -0.84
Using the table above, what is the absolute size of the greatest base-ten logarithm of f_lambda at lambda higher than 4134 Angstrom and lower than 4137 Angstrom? 1.25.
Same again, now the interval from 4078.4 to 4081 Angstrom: 1.21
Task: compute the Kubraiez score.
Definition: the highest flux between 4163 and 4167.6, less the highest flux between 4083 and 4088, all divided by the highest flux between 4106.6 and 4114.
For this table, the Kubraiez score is 0.05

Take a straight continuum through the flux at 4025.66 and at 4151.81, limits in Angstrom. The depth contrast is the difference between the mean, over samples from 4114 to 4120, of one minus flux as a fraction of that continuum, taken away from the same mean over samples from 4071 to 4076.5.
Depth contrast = -0.03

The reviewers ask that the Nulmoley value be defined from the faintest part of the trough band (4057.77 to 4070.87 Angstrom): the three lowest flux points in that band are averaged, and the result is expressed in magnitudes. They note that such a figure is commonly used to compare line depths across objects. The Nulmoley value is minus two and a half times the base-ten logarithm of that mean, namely -2.983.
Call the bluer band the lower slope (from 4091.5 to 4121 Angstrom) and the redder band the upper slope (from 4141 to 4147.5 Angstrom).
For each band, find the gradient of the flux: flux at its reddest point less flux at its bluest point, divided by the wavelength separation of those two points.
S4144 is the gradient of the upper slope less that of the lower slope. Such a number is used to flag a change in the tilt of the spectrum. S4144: -0.40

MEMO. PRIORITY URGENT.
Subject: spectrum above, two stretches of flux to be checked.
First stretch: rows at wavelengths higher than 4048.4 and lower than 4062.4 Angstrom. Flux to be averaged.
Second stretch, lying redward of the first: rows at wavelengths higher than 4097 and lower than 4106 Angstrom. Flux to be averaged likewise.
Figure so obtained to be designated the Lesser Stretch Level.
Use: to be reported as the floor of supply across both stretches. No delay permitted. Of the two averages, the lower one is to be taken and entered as 12.8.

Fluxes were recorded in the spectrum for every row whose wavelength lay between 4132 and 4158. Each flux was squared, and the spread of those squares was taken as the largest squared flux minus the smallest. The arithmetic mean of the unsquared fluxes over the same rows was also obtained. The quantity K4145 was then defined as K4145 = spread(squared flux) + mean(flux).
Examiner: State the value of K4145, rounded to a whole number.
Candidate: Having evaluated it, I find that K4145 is 150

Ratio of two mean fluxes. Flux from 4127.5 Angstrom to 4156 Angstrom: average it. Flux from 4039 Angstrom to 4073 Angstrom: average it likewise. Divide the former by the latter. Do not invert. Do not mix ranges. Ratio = 1.03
